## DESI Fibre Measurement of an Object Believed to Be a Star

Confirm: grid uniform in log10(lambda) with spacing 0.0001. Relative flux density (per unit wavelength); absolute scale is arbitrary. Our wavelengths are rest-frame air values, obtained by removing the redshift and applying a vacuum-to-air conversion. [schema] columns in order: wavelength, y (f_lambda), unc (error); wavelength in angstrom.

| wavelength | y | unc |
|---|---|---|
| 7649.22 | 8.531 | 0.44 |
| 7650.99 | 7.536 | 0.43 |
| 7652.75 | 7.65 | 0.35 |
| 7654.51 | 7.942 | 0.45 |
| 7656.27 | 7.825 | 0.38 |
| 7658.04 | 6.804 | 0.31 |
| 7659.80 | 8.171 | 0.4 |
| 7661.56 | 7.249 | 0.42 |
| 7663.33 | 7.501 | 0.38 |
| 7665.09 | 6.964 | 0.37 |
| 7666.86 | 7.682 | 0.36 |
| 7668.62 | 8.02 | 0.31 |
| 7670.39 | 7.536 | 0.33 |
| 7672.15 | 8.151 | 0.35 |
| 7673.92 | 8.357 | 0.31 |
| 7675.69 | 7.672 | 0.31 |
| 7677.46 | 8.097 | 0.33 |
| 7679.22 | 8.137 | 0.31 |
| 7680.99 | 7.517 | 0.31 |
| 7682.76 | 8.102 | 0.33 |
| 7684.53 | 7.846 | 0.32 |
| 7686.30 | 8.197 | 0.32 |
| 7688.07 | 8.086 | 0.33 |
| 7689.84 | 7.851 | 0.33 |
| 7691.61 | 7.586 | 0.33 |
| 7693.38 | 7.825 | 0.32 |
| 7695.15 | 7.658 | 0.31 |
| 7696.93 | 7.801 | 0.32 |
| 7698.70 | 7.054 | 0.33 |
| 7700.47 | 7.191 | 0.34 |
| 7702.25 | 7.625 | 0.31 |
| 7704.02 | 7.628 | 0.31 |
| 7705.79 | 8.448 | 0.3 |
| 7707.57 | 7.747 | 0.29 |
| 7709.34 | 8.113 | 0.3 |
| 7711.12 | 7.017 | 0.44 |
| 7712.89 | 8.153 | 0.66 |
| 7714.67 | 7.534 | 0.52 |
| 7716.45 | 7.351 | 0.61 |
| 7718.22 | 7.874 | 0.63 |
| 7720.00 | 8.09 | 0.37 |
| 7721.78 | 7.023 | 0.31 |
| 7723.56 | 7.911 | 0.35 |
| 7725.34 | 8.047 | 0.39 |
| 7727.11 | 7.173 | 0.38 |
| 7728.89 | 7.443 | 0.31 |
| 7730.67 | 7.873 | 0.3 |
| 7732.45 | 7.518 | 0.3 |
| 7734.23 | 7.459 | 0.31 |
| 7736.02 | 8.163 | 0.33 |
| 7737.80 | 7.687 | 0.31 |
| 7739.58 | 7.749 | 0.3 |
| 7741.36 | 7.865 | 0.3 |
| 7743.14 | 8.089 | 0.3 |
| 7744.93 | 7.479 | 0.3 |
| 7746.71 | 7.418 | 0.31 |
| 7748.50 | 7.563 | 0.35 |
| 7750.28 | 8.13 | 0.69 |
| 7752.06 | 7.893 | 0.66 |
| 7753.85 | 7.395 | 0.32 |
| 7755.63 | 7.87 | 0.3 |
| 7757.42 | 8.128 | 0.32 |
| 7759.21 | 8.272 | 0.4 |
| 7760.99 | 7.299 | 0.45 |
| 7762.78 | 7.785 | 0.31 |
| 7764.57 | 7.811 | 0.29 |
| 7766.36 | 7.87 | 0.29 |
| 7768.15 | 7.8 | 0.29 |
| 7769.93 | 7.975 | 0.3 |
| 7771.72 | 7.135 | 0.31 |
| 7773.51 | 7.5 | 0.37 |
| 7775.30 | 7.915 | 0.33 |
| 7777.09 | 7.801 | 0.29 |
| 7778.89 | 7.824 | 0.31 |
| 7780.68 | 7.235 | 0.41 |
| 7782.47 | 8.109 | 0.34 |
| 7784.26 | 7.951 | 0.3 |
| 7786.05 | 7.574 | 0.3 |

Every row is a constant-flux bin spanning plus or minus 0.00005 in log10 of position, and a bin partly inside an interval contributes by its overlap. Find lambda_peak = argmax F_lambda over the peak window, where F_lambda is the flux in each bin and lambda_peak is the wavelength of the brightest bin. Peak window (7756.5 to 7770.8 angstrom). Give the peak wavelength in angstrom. 7759.21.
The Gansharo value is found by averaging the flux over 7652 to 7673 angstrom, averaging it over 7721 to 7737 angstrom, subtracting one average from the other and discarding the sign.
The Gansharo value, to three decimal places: 0.001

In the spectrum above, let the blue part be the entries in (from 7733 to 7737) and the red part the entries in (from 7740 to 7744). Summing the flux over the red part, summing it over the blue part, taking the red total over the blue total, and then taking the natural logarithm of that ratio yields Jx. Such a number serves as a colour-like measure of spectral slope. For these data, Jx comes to 0.02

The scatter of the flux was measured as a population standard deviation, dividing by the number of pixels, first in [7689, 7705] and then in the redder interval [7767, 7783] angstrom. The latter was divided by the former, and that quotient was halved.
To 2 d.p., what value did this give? 0.60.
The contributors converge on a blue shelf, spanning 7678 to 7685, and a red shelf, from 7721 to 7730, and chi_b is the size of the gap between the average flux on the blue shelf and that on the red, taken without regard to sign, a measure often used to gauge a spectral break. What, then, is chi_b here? 0.38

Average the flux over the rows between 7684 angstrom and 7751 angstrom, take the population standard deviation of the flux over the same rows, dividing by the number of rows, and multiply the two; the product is 2.7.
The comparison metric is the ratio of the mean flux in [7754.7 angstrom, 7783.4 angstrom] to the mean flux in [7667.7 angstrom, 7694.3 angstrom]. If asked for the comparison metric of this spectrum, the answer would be 0.98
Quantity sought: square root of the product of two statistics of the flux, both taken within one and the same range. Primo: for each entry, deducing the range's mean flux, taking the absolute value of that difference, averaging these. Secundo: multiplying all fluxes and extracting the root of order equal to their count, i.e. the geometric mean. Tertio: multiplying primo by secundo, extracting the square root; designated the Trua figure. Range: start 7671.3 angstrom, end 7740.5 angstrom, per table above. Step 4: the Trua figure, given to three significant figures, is 1.53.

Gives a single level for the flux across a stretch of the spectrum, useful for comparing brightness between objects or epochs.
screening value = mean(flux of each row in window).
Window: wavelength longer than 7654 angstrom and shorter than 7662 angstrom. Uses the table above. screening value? 7.60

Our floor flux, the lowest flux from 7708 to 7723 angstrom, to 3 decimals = 7.017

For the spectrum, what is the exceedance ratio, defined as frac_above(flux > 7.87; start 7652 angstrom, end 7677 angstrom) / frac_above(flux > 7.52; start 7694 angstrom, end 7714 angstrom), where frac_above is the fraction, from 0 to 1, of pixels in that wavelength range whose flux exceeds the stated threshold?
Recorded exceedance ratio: 0.49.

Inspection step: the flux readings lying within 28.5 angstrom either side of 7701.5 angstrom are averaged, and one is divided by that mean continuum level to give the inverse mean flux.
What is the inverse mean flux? 0.129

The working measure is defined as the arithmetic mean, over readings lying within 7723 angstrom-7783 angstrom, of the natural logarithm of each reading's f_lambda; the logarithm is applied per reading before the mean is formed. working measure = 2.05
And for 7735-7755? 2.05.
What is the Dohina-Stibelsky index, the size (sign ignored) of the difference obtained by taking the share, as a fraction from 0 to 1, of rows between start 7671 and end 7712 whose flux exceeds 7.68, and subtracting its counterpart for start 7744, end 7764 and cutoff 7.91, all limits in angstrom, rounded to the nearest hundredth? 0.34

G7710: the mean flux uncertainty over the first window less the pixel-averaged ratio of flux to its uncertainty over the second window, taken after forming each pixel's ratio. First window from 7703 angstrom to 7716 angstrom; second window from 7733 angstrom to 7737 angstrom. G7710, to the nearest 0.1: -24.0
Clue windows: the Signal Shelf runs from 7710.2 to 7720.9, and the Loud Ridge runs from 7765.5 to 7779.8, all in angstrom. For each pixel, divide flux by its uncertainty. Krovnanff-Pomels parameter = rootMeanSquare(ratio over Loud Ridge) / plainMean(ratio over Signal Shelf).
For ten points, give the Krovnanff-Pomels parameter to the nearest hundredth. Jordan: 1.69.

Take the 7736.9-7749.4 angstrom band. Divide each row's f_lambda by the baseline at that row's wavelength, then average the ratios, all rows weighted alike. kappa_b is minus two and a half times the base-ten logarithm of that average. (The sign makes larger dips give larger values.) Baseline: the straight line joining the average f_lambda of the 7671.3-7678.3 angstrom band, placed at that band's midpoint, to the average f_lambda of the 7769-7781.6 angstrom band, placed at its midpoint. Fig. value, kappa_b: 0.01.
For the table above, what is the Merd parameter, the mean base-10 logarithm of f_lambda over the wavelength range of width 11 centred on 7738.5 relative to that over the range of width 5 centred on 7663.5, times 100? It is 104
